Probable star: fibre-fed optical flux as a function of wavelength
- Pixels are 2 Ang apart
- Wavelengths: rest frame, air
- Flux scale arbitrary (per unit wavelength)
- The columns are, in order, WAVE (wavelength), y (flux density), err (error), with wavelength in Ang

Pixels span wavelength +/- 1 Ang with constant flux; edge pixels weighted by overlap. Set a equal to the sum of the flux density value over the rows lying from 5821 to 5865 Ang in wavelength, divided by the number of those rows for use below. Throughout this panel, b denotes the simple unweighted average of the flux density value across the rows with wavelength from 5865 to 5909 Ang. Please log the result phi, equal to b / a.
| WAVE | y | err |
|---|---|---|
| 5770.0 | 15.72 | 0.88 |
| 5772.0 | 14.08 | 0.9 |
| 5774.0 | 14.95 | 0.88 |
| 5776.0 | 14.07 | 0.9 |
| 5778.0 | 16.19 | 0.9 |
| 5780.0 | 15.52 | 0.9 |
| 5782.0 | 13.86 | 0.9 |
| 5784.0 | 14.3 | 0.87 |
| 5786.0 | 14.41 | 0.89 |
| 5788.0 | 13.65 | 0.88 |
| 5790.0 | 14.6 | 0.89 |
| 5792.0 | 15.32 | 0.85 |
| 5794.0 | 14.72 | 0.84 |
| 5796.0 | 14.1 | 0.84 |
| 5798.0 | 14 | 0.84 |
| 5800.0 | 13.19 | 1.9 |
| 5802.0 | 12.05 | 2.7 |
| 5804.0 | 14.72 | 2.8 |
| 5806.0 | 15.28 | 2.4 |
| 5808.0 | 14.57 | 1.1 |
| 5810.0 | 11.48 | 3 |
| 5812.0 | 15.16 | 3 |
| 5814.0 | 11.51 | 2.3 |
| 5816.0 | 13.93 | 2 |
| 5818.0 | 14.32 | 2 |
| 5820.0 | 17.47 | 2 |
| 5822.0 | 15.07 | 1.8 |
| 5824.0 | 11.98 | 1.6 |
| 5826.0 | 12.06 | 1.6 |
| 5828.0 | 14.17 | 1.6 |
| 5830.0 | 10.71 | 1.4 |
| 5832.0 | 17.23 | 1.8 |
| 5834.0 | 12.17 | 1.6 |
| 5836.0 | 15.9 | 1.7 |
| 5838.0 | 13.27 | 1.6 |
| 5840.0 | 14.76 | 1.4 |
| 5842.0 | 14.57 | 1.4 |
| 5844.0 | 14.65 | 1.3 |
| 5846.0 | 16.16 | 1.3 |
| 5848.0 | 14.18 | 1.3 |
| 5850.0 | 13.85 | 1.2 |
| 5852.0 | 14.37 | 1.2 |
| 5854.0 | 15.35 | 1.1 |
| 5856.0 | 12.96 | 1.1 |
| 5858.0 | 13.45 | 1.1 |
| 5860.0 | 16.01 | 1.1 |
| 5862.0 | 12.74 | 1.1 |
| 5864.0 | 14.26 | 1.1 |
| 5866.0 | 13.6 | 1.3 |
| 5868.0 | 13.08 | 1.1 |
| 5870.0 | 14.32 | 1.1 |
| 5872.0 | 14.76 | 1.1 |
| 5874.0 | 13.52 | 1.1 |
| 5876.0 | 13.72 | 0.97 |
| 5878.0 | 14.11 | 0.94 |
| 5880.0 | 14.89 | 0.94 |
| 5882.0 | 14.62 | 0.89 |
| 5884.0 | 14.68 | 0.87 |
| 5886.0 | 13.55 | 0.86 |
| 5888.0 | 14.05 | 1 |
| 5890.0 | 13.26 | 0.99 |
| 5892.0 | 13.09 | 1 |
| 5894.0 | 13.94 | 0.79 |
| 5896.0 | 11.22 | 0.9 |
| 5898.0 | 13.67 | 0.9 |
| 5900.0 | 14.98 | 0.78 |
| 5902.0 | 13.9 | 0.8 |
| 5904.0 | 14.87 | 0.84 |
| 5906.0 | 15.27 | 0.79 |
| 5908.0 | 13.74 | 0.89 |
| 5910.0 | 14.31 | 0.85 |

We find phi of 0.99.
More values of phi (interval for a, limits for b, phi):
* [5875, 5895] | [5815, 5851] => 1.02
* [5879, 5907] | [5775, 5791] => 1.04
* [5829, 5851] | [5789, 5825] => 0.98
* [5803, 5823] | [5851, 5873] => 0.98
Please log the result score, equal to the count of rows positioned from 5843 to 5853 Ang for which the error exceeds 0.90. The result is 5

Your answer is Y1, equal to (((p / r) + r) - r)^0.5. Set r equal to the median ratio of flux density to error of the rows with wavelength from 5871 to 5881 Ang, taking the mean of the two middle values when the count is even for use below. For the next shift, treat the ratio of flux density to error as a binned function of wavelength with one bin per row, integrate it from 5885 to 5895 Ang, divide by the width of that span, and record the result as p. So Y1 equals 1.02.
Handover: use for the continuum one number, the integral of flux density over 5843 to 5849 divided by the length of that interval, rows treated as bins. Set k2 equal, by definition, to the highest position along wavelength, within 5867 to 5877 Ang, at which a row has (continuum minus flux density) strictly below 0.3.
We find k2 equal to 5872.0 Ang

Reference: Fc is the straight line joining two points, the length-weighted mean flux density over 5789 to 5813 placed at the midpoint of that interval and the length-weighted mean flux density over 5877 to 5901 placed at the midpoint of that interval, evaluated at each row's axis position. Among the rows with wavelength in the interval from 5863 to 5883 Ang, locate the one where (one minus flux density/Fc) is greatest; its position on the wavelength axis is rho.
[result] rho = 5868.0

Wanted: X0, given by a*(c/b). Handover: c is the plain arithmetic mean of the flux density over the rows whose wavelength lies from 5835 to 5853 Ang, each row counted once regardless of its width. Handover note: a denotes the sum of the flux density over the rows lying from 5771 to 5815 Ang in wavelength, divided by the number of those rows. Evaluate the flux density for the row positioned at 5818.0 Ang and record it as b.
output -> 14.5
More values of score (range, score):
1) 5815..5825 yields 5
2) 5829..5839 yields 5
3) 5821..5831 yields 5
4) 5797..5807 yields 4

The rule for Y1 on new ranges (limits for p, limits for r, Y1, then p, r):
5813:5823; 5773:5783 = 0.65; 7.2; 17.0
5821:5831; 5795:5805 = 1.07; 8.0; 6.9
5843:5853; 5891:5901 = 0.87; 11.6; 15.2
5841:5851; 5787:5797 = 0.82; 11.3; 16.8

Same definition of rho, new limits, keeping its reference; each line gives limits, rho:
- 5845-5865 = 5862.0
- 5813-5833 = 5830.0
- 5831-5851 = 5834.0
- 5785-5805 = 5802.0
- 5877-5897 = 5896.0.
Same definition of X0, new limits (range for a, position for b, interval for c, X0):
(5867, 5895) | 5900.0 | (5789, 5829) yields 13.0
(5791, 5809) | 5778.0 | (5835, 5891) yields 12.5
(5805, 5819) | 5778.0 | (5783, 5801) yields 12.1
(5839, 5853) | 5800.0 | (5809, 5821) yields 15.5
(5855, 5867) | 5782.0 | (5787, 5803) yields 13.9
